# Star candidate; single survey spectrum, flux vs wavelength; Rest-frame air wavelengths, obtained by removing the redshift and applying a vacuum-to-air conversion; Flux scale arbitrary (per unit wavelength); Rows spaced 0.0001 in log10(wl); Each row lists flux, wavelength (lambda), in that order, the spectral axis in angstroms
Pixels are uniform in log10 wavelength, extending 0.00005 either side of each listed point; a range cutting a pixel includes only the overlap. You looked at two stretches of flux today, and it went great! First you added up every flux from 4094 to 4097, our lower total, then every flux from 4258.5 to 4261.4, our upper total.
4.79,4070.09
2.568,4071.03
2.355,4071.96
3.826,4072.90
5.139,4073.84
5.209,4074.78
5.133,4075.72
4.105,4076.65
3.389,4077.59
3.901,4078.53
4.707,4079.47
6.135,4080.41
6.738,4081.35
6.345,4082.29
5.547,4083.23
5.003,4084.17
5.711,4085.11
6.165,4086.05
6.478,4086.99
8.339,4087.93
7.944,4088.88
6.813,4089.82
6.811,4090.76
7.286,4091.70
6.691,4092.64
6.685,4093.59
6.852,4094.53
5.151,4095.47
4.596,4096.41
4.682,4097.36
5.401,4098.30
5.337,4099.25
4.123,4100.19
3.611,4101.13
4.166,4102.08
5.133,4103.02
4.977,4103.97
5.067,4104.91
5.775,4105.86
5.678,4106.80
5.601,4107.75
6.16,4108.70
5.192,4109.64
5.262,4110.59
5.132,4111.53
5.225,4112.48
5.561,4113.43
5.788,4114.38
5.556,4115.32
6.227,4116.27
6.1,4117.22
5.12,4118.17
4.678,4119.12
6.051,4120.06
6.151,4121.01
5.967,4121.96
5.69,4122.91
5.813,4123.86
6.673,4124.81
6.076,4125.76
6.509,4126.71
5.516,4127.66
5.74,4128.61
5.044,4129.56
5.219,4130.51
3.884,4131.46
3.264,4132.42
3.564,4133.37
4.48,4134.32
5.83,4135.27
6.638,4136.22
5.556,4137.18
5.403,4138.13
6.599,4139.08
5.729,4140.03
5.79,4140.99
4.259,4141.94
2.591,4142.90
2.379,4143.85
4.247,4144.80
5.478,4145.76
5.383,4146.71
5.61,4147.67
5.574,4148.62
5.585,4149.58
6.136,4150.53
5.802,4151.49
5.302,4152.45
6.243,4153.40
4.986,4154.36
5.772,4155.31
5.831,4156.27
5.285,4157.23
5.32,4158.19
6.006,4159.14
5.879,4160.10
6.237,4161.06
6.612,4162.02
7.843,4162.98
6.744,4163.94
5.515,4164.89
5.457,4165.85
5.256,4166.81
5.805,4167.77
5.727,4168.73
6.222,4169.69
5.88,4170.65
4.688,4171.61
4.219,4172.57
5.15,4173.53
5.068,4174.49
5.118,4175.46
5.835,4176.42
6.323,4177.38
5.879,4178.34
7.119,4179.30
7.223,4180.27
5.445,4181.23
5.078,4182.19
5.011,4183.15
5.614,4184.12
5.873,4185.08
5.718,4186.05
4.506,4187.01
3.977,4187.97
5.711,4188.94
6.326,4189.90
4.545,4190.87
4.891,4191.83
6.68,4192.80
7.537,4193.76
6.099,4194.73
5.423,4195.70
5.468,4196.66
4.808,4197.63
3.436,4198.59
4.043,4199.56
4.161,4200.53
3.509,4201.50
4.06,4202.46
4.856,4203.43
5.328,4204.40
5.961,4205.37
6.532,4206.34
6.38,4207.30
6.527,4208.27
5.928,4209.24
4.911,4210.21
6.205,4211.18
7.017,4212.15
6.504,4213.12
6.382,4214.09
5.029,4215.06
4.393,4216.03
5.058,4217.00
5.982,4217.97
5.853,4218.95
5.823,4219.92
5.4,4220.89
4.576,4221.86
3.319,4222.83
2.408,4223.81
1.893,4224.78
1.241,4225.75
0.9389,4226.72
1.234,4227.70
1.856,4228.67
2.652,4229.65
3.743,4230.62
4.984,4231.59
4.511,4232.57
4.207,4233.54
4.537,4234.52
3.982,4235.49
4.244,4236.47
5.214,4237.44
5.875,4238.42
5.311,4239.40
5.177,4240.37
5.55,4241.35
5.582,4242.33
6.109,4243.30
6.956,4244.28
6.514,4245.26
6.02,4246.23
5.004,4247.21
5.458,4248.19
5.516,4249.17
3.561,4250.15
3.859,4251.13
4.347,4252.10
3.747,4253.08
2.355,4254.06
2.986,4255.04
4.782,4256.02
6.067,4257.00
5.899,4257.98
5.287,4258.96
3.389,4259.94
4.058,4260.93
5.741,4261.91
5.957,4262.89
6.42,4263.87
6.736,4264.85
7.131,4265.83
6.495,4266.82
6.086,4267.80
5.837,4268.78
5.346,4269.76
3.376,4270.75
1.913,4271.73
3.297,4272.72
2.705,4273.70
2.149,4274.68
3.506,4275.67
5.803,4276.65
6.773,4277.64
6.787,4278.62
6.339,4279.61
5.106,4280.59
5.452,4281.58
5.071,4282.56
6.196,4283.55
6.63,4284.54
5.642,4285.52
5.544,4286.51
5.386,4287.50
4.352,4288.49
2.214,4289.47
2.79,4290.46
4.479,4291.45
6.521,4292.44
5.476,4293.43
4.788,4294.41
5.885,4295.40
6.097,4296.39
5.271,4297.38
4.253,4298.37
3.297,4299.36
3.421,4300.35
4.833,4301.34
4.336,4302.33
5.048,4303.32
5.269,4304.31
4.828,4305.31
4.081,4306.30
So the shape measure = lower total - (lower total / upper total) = 15.3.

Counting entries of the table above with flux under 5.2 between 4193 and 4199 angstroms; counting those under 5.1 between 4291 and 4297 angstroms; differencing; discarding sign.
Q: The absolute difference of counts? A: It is 0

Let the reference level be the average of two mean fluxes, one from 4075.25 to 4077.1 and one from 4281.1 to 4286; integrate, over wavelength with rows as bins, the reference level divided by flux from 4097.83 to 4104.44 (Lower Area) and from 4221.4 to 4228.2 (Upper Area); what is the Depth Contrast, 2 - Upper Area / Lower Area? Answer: -0.80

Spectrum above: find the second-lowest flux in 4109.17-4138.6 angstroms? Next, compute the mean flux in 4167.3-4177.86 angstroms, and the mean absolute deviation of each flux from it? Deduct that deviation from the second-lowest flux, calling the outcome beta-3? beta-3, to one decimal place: 3.0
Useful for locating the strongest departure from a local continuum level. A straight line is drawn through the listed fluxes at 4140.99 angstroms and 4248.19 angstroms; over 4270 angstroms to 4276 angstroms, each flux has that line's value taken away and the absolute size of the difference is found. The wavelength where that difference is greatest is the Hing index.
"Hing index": 4271.73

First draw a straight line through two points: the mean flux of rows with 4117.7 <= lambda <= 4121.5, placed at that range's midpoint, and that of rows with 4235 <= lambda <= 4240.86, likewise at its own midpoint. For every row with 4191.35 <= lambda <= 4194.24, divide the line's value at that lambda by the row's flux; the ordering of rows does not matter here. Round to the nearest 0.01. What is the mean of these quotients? 0.84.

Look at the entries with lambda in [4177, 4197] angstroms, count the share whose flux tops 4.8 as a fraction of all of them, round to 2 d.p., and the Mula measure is 0.86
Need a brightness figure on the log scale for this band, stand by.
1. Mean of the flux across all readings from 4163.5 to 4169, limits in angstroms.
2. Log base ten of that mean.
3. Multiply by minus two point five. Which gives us -1.90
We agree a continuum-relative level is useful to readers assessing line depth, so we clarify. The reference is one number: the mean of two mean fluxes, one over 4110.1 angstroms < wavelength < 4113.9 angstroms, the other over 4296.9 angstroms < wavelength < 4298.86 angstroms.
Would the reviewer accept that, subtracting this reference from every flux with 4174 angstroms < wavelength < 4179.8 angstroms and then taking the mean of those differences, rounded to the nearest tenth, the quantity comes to 0.9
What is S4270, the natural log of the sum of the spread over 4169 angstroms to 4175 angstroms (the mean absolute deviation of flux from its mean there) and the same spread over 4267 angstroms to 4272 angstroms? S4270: 0.7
